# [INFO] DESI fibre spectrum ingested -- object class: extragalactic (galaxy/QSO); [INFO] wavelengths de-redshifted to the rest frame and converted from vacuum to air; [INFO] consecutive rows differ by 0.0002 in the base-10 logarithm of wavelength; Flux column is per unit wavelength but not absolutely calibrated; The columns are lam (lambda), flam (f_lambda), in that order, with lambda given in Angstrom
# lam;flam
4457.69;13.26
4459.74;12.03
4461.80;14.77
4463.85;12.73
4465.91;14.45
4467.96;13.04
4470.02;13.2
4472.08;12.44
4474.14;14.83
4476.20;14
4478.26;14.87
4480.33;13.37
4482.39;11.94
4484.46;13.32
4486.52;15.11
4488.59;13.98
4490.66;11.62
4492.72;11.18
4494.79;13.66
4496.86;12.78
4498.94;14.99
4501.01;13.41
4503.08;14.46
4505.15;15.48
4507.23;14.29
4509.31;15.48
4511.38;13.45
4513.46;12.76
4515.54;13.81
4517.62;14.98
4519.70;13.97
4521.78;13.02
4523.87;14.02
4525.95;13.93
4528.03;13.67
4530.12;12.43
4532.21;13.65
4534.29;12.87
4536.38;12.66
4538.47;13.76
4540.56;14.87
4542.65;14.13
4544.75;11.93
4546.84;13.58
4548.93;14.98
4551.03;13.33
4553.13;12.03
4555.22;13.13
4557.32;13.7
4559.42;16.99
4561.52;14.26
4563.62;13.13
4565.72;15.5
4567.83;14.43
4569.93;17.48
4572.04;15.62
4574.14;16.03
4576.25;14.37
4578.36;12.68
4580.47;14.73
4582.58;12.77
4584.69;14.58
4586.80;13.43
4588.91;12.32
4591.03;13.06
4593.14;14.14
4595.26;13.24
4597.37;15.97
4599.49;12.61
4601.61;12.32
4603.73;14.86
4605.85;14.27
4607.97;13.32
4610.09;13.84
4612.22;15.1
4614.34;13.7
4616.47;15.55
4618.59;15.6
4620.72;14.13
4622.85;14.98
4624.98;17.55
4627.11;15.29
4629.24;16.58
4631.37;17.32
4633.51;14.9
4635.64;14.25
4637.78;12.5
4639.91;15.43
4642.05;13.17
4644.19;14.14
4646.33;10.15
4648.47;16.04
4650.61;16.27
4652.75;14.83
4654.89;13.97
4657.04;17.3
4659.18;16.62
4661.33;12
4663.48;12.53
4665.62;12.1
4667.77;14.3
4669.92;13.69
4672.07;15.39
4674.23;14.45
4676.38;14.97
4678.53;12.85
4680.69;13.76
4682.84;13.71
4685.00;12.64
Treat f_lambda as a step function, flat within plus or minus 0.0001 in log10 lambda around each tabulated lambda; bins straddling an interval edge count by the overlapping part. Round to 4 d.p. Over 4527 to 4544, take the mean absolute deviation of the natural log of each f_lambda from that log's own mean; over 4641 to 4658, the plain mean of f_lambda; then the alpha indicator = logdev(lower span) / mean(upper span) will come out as 0.0033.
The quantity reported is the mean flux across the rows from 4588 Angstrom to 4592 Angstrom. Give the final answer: 12.7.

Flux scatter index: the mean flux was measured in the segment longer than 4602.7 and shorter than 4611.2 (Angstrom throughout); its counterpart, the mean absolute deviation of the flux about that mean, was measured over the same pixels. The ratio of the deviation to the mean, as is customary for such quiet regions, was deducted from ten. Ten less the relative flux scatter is 9.97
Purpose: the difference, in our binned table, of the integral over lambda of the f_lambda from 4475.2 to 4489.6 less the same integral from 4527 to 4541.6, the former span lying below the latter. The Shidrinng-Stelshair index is 3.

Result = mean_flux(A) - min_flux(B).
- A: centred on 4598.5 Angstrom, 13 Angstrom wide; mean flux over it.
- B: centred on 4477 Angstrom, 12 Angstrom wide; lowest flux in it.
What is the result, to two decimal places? 1.92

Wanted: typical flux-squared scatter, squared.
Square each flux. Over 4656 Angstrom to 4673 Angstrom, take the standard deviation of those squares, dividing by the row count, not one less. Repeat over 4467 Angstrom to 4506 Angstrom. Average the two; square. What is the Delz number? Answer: 1921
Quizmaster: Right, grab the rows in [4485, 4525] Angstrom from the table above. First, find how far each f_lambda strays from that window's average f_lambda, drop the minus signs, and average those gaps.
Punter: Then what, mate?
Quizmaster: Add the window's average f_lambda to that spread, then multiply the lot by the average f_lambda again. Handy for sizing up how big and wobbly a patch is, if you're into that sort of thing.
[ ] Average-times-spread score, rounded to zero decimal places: 203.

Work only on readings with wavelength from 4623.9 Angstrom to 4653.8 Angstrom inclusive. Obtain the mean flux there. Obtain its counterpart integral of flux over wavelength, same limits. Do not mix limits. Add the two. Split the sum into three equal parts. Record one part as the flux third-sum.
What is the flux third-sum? 153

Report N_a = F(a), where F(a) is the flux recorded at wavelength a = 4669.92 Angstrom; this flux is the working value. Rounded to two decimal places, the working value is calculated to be 13.69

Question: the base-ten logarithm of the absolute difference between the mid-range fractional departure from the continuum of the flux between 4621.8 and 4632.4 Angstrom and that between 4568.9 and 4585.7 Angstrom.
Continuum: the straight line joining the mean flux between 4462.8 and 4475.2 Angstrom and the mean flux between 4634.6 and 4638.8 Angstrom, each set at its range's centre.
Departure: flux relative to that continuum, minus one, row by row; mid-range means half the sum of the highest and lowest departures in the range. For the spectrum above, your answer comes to -1.04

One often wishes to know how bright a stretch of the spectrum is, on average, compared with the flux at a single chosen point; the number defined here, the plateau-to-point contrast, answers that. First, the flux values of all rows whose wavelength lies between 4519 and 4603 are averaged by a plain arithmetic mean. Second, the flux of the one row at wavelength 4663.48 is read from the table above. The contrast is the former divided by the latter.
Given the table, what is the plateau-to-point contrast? 1.11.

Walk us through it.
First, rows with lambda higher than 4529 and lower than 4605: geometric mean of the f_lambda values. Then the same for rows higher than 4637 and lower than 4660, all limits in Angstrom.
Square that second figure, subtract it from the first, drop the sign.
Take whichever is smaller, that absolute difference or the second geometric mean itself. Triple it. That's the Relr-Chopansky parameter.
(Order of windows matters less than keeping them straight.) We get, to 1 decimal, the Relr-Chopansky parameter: 43.3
